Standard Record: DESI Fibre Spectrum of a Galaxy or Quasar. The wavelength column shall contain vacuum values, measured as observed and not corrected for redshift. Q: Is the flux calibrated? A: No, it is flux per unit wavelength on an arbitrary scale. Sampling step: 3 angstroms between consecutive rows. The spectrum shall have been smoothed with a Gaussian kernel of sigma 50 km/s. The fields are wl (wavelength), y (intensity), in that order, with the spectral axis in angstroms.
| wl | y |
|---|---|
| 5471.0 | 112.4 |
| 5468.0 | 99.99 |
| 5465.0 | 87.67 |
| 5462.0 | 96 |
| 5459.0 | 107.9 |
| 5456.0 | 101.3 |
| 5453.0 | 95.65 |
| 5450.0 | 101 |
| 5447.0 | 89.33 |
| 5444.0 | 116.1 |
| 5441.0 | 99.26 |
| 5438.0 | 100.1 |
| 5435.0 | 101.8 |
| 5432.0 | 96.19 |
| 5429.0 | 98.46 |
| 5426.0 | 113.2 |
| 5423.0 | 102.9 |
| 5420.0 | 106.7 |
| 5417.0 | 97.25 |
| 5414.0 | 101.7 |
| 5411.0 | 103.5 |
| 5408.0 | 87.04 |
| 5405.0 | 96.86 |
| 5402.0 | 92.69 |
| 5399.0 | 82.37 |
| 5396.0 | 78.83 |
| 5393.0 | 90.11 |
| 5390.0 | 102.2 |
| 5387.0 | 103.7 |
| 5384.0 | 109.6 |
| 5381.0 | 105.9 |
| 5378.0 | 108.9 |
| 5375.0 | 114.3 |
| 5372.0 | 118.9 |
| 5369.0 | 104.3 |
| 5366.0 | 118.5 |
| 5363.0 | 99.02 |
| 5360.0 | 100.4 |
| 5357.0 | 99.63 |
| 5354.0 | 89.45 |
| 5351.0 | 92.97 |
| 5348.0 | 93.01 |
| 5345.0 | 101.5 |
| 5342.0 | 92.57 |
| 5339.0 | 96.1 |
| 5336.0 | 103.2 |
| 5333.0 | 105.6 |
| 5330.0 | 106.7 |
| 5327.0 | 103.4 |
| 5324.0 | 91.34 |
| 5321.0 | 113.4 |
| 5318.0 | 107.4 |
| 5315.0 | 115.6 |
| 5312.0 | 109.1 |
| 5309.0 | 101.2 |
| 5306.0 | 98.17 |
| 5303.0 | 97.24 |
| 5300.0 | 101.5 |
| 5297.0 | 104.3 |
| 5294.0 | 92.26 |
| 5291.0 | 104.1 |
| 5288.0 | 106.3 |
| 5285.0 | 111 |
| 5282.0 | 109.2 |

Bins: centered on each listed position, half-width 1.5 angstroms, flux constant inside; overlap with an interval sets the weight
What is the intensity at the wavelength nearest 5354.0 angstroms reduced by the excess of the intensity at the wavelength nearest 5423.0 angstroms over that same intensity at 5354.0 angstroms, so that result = 76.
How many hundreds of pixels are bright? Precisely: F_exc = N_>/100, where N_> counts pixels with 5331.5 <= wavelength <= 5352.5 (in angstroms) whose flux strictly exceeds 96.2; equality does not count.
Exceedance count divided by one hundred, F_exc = 0.030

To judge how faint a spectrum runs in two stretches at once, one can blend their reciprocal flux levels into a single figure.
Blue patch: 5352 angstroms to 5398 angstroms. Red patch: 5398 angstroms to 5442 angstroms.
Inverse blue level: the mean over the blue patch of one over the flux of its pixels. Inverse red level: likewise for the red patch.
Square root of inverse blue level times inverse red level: 0.0100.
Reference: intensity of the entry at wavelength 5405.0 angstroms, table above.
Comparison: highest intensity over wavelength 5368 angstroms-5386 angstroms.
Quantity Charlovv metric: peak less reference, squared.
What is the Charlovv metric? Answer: 486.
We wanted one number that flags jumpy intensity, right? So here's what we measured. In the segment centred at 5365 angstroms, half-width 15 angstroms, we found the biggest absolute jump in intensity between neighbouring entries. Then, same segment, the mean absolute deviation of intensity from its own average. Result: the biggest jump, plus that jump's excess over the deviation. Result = 31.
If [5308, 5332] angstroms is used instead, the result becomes 39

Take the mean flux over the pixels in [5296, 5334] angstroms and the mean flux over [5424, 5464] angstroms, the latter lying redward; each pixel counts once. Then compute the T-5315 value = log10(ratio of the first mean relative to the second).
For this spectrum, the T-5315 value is 0.013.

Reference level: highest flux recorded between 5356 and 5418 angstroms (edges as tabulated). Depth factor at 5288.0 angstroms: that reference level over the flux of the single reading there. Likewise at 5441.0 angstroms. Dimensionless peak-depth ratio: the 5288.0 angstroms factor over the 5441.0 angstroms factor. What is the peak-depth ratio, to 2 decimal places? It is 0.93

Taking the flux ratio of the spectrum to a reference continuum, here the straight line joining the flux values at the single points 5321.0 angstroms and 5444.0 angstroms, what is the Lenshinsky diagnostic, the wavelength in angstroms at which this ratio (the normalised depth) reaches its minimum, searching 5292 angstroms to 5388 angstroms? 5354.0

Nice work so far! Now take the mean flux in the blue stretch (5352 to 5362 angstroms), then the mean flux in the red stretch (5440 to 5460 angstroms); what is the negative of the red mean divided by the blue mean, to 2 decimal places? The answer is -1.05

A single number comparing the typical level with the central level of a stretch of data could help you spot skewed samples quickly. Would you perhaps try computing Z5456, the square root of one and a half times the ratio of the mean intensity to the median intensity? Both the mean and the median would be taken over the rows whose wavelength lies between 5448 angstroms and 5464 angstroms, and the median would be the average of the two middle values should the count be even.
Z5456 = 1.22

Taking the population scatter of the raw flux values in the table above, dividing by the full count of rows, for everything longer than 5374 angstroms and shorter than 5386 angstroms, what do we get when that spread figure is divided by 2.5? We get 1.2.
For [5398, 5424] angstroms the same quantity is 3.1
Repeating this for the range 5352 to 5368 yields 3.8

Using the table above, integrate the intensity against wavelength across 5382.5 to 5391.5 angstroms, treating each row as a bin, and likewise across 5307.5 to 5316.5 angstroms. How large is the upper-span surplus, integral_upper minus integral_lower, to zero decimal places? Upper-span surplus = -31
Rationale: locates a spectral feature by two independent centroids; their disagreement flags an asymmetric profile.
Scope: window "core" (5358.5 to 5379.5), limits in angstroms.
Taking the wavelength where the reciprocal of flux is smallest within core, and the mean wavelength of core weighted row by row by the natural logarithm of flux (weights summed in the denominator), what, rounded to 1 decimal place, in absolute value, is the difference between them 3.0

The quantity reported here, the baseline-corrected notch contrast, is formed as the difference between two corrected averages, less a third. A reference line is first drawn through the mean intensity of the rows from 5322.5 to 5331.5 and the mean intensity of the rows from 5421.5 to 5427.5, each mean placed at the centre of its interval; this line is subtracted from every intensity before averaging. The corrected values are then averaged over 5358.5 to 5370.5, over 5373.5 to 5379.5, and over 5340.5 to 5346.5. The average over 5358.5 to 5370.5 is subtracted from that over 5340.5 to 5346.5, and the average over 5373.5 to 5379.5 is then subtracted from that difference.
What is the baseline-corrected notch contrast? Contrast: -14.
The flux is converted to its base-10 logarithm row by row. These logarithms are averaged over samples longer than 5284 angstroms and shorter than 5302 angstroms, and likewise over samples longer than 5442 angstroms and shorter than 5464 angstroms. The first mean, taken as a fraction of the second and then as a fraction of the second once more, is 0.502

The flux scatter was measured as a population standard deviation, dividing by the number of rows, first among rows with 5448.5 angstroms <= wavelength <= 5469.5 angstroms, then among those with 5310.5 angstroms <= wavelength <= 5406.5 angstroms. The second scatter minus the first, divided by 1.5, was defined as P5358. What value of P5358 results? 2.6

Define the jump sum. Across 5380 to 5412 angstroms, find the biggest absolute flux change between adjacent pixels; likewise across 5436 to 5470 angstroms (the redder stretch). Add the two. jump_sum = 43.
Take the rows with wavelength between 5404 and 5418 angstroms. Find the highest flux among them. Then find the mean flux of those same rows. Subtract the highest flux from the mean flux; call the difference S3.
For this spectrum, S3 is -6.2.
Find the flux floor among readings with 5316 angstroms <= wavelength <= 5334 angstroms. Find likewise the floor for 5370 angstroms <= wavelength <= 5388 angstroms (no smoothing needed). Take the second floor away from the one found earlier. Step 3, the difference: -12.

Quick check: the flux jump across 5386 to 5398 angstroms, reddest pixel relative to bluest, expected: -25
